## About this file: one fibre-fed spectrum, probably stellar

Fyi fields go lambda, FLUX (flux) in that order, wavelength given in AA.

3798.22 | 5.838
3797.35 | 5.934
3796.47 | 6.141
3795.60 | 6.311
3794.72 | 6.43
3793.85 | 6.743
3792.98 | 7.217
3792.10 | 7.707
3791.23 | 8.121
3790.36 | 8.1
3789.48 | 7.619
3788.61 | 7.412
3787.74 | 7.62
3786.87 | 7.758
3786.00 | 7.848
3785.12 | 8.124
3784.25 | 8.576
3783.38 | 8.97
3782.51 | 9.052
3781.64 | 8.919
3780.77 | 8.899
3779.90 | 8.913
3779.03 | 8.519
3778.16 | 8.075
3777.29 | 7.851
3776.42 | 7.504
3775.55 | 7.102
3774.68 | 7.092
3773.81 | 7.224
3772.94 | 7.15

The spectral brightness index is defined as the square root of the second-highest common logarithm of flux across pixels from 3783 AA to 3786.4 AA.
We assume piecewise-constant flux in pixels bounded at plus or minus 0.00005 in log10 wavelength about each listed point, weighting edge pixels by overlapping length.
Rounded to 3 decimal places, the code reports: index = 0.966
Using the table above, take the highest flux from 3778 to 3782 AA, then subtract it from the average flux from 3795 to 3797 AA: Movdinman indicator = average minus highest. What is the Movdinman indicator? -2.7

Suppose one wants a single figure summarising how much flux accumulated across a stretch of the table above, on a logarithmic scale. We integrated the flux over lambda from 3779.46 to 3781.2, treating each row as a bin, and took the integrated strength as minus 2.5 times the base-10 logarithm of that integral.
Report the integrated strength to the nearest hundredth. -2.98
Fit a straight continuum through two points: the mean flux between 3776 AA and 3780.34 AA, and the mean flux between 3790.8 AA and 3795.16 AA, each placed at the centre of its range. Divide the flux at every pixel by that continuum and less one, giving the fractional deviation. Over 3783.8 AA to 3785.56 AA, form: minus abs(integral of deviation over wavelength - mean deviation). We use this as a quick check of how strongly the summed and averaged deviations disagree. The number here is -0.06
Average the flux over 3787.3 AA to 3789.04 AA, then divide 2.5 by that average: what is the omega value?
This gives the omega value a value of 0.33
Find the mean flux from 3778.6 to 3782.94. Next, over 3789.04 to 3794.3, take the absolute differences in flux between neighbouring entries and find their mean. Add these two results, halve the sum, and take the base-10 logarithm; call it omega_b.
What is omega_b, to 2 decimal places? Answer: 0.66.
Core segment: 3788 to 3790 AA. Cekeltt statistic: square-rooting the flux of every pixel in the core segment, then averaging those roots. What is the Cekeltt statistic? 2.74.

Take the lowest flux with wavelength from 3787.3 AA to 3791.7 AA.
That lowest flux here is 7.412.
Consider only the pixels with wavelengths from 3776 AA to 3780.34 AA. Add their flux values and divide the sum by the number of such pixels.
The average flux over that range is 8.2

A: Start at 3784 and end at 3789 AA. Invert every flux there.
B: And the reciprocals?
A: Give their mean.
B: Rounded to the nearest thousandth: 0.127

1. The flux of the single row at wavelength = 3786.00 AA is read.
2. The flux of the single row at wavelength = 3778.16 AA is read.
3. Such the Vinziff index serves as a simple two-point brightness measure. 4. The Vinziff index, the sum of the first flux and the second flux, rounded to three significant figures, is 15.9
